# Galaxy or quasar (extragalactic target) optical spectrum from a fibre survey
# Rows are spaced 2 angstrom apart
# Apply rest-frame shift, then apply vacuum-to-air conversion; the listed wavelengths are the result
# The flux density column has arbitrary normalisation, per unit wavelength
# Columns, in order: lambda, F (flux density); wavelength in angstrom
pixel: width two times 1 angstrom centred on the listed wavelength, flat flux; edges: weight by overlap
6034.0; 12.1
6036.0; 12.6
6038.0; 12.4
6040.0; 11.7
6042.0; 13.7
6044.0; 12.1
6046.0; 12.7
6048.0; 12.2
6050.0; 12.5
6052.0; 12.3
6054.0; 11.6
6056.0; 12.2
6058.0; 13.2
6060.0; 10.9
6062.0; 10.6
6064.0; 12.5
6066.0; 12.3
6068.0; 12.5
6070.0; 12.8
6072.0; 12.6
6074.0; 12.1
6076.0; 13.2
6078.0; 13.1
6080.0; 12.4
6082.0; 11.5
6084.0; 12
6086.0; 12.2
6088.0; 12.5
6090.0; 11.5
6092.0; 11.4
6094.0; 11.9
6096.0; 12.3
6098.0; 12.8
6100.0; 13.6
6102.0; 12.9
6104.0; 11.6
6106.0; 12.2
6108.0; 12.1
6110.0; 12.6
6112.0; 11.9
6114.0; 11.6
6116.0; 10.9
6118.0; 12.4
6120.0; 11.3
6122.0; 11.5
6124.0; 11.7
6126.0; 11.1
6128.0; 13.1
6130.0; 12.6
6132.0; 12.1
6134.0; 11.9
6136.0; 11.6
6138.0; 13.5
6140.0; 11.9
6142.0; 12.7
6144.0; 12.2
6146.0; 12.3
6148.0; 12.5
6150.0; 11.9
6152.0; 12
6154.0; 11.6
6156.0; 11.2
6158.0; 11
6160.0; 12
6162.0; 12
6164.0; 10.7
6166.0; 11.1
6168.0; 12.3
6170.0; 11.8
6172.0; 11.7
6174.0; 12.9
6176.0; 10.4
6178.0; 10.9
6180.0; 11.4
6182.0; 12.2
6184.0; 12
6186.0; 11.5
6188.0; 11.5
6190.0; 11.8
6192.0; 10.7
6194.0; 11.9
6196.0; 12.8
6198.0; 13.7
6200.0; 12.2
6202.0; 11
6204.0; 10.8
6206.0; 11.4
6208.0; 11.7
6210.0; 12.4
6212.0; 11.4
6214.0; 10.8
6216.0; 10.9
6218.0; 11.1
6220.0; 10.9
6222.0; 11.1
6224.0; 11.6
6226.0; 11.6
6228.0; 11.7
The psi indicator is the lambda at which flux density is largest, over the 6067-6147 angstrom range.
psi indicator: 6100.0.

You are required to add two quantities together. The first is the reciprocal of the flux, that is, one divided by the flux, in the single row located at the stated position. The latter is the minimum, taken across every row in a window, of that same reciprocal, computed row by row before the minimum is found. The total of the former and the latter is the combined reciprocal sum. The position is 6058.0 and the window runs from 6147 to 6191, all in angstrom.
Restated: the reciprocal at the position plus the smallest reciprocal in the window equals 0.153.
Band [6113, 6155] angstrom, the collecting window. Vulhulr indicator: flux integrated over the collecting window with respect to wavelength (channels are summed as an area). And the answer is 505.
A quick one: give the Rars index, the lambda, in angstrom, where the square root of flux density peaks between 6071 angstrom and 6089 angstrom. 6076.0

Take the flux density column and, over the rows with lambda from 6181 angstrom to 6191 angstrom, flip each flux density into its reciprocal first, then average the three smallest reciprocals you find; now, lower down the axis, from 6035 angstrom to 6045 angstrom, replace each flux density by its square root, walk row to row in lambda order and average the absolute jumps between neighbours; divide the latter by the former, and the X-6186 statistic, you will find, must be 1.90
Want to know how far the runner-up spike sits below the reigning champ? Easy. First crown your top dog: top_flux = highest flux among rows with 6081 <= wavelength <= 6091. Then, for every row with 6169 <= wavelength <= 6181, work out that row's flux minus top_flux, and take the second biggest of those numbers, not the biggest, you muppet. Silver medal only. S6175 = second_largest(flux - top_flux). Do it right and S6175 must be -0.70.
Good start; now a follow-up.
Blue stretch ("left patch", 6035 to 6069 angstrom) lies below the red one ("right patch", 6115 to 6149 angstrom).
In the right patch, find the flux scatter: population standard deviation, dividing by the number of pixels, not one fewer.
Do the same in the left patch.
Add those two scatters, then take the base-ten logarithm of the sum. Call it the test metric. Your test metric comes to 0.15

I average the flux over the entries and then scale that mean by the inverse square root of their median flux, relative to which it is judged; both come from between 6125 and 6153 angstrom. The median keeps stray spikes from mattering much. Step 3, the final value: 3.512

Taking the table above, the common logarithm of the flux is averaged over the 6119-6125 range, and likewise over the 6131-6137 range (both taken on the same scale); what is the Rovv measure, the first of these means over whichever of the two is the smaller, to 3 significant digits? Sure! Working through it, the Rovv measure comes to 1.00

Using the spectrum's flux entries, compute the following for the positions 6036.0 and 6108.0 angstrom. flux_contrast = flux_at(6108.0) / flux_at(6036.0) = 0.96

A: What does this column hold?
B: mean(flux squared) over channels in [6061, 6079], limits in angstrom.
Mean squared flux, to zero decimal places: 155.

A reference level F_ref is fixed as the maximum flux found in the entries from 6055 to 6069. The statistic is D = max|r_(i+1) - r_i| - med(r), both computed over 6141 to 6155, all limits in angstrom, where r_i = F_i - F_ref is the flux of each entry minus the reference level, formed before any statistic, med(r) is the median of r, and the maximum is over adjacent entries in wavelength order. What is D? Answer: 1.60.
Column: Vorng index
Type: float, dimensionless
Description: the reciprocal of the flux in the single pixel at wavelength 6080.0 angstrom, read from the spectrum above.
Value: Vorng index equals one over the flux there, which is 0.0806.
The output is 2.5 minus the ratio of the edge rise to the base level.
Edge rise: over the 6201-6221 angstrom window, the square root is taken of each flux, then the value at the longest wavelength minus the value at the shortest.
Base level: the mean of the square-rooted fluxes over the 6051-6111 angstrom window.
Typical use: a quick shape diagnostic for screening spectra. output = 2.50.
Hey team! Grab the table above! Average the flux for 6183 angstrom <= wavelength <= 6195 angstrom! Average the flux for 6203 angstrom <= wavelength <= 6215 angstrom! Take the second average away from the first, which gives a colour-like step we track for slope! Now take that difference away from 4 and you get 3.85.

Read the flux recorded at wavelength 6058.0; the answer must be 13.2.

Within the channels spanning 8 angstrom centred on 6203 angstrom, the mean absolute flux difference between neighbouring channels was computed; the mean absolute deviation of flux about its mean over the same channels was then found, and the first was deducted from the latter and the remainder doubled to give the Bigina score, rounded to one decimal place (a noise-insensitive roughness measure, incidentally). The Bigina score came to -0.4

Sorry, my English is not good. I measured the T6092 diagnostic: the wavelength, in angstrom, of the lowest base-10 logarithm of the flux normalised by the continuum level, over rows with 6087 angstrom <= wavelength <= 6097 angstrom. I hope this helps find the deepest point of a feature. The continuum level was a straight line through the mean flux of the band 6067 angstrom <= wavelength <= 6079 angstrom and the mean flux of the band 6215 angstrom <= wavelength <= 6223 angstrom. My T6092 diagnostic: 6092.0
